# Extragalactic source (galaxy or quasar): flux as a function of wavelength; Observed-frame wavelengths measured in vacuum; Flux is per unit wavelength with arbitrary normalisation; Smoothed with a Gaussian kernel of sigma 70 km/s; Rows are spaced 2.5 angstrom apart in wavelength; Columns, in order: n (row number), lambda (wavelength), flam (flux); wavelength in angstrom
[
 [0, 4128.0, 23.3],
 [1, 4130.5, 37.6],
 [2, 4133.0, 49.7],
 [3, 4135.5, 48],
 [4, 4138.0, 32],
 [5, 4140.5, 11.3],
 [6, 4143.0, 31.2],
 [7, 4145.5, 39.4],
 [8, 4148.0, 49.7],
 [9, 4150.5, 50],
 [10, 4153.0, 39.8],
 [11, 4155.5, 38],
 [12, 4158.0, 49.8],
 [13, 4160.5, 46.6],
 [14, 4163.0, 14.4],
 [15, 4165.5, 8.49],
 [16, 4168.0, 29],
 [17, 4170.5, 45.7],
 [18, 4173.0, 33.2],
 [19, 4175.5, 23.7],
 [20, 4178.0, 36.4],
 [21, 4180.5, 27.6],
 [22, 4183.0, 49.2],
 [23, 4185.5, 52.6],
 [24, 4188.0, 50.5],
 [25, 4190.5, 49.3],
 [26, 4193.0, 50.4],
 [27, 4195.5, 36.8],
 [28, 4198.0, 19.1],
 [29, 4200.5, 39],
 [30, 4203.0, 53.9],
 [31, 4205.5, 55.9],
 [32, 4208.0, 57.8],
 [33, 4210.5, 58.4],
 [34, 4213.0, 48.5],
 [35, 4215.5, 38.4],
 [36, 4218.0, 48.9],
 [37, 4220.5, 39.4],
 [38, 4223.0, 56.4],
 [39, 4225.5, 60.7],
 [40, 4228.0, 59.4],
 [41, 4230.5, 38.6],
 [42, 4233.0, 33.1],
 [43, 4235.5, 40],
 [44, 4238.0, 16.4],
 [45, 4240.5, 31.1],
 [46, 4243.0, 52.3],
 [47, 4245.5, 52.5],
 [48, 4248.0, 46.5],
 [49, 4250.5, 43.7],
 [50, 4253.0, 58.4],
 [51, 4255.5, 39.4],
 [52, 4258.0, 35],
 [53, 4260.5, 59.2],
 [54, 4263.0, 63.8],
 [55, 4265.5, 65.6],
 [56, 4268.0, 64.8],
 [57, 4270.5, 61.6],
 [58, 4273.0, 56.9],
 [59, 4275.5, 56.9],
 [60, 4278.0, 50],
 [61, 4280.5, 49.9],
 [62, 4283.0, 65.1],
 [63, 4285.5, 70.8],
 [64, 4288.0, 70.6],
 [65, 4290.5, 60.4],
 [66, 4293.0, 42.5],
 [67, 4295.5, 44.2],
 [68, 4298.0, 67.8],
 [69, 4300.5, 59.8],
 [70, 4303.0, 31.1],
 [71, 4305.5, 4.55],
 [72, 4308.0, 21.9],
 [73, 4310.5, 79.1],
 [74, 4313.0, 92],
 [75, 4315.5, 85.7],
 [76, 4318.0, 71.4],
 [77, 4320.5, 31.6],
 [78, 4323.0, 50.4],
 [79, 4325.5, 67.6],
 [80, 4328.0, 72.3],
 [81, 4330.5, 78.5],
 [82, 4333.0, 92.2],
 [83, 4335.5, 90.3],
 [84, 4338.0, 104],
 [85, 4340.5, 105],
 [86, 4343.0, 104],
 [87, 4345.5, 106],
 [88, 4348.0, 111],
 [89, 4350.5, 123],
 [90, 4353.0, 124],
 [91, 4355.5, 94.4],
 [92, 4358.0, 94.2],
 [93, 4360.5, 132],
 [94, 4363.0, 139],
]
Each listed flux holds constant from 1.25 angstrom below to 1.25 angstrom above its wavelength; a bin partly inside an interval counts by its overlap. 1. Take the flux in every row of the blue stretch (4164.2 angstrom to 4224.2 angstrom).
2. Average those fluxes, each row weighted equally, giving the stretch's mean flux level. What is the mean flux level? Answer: 42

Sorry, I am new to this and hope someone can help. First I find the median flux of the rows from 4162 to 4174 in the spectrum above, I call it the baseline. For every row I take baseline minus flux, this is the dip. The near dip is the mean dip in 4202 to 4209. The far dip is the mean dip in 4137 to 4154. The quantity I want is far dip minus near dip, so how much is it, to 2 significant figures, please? 20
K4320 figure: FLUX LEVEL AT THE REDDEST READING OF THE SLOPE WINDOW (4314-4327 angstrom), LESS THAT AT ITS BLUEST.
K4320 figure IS -18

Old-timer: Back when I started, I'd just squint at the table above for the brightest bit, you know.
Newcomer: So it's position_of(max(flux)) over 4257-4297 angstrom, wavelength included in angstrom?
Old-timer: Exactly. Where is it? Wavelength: 4285.5 angstrom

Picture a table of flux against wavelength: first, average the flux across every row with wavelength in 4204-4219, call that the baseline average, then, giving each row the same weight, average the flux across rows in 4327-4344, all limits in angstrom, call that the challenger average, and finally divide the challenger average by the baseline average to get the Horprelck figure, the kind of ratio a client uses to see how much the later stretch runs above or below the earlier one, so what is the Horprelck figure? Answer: 1.80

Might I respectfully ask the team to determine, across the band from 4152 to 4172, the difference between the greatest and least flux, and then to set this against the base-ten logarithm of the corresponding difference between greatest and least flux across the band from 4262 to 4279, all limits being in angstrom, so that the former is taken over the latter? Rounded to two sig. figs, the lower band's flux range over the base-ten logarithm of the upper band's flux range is 35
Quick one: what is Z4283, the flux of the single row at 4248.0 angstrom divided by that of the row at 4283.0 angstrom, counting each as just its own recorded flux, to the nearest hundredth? 0.71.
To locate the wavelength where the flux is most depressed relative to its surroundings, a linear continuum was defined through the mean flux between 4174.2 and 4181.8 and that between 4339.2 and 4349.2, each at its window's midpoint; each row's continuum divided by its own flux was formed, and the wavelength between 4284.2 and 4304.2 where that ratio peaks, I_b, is 4303.0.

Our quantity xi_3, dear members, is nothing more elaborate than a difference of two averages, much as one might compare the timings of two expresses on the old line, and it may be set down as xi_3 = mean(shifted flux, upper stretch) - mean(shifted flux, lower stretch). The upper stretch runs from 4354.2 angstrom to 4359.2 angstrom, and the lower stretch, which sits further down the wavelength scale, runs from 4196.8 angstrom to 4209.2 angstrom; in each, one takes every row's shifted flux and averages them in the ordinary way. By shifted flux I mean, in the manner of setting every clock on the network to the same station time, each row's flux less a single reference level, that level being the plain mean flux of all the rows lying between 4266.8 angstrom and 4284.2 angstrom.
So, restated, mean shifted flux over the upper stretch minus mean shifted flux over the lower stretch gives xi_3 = 49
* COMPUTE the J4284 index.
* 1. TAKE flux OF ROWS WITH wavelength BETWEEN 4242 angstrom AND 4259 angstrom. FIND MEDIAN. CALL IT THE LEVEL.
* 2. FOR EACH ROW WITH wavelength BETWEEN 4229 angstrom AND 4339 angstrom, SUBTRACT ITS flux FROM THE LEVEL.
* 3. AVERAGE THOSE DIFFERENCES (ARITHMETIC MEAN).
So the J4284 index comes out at -10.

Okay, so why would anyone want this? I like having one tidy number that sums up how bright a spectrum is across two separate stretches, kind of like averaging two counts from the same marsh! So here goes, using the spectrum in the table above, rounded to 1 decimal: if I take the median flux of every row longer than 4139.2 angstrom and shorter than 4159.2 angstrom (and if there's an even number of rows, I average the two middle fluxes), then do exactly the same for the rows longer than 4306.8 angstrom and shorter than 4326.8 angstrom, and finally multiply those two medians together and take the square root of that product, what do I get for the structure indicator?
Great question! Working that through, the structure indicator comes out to 52.5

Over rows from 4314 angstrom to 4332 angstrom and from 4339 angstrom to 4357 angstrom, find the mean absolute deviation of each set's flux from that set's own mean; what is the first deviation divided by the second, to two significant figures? 1.7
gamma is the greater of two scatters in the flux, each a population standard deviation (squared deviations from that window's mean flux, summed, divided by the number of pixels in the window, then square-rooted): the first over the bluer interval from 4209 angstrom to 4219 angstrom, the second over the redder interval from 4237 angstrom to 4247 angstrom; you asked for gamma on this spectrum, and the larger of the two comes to 15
